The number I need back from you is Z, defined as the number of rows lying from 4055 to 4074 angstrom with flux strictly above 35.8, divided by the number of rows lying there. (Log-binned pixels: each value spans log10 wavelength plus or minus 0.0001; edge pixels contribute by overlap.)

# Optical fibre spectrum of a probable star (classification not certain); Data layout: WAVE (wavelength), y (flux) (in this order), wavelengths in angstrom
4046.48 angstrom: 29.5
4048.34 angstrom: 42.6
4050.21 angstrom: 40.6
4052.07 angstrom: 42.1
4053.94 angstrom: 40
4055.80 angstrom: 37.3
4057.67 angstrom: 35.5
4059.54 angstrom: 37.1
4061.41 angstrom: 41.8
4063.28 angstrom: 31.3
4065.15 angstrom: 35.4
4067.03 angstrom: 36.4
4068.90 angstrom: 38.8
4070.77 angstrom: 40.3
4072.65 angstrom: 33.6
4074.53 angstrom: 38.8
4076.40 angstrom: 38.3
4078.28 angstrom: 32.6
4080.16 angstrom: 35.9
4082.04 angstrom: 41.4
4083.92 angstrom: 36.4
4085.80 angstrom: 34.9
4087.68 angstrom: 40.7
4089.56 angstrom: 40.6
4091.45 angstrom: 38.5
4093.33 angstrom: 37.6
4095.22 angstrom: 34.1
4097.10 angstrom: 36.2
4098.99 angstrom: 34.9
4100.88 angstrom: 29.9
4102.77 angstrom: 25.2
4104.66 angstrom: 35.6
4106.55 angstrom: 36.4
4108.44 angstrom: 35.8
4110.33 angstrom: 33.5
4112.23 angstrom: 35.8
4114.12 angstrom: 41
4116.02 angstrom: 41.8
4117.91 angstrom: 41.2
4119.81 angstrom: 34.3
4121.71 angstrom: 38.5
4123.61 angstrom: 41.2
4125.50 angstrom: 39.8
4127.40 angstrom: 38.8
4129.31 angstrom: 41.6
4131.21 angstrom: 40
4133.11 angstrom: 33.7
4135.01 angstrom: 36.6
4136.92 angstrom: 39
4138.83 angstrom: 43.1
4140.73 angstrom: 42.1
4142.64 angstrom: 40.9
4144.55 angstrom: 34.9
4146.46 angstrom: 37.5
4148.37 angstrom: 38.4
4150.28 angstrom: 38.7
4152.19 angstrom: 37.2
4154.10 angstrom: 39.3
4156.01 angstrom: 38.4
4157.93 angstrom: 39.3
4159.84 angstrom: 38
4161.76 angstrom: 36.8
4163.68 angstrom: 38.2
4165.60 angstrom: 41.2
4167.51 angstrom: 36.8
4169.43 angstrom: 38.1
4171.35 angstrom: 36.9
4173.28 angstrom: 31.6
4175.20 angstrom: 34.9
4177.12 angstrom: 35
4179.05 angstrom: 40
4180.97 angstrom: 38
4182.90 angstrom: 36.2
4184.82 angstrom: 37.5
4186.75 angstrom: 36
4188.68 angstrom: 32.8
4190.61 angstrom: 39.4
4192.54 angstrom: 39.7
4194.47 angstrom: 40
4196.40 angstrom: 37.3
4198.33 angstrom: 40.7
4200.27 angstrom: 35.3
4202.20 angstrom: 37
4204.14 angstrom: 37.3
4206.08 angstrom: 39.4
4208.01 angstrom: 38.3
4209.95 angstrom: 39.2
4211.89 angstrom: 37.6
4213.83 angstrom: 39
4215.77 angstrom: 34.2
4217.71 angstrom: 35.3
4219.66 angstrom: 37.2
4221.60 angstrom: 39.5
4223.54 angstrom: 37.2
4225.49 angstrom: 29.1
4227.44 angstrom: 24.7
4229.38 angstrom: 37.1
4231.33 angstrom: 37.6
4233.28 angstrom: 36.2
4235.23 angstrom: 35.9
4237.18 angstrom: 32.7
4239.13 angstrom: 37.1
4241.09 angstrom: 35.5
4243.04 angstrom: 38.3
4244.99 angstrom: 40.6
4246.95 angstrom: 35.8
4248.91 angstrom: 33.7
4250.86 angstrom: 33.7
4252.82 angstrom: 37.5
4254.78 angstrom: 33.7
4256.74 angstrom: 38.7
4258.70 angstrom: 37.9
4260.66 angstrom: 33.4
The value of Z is 0.60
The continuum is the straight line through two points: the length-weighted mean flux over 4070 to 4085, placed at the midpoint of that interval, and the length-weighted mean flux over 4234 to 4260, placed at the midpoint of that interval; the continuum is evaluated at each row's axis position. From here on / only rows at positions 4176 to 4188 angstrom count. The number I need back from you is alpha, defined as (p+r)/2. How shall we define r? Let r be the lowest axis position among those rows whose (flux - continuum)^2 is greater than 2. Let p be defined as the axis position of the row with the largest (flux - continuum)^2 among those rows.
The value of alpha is 4178.1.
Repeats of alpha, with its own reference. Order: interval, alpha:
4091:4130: 4097.1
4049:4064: 4056.7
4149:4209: 4161.8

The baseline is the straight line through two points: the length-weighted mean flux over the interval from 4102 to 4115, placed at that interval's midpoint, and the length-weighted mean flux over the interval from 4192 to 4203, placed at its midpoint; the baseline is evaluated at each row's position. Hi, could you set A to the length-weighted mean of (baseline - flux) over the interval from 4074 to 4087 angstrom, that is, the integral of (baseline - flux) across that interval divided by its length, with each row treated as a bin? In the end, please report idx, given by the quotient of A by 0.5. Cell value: -6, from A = -3.1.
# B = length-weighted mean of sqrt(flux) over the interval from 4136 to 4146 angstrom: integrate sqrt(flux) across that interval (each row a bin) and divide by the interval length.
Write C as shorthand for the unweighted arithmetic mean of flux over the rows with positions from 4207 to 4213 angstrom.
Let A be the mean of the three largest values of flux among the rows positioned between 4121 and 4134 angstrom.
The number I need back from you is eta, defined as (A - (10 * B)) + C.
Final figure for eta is 16.2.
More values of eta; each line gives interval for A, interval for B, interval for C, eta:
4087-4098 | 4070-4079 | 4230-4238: 15.0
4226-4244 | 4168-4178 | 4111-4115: 16.6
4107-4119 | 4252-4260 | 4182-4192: 17.1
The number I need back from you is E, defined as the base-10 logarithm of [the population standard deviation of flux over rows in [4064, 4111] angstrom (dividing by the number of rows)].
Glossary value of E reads 0.543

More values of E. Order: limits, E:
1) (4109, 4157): 0.426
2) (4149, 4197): 0.341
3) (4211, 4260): 0.522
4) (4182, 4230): 0.542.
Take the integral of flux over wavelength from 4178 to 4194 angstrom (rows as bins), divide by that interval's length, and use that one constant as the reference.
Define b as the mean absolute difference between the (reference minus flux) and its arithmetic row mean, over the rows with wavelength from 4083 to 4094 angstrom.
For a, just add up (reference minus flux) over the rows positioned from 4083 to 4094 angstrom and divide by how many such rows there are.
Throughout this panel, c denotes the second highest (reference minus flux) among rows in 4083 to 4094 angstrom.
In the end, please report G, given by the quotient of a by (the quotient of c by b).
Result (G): -1.0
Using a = -0.6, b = 1.8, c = 1.1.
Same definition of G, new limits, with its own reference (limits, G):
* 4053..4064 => 0.4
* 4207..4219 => 0.2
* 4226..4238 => 2.6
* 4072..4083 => 0.5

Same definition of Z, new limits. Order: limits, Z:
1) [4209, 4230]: 0.64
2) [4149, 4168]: 1.00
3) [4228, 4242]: 0.71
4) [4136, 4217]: 0.83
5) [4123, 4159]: 0.89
